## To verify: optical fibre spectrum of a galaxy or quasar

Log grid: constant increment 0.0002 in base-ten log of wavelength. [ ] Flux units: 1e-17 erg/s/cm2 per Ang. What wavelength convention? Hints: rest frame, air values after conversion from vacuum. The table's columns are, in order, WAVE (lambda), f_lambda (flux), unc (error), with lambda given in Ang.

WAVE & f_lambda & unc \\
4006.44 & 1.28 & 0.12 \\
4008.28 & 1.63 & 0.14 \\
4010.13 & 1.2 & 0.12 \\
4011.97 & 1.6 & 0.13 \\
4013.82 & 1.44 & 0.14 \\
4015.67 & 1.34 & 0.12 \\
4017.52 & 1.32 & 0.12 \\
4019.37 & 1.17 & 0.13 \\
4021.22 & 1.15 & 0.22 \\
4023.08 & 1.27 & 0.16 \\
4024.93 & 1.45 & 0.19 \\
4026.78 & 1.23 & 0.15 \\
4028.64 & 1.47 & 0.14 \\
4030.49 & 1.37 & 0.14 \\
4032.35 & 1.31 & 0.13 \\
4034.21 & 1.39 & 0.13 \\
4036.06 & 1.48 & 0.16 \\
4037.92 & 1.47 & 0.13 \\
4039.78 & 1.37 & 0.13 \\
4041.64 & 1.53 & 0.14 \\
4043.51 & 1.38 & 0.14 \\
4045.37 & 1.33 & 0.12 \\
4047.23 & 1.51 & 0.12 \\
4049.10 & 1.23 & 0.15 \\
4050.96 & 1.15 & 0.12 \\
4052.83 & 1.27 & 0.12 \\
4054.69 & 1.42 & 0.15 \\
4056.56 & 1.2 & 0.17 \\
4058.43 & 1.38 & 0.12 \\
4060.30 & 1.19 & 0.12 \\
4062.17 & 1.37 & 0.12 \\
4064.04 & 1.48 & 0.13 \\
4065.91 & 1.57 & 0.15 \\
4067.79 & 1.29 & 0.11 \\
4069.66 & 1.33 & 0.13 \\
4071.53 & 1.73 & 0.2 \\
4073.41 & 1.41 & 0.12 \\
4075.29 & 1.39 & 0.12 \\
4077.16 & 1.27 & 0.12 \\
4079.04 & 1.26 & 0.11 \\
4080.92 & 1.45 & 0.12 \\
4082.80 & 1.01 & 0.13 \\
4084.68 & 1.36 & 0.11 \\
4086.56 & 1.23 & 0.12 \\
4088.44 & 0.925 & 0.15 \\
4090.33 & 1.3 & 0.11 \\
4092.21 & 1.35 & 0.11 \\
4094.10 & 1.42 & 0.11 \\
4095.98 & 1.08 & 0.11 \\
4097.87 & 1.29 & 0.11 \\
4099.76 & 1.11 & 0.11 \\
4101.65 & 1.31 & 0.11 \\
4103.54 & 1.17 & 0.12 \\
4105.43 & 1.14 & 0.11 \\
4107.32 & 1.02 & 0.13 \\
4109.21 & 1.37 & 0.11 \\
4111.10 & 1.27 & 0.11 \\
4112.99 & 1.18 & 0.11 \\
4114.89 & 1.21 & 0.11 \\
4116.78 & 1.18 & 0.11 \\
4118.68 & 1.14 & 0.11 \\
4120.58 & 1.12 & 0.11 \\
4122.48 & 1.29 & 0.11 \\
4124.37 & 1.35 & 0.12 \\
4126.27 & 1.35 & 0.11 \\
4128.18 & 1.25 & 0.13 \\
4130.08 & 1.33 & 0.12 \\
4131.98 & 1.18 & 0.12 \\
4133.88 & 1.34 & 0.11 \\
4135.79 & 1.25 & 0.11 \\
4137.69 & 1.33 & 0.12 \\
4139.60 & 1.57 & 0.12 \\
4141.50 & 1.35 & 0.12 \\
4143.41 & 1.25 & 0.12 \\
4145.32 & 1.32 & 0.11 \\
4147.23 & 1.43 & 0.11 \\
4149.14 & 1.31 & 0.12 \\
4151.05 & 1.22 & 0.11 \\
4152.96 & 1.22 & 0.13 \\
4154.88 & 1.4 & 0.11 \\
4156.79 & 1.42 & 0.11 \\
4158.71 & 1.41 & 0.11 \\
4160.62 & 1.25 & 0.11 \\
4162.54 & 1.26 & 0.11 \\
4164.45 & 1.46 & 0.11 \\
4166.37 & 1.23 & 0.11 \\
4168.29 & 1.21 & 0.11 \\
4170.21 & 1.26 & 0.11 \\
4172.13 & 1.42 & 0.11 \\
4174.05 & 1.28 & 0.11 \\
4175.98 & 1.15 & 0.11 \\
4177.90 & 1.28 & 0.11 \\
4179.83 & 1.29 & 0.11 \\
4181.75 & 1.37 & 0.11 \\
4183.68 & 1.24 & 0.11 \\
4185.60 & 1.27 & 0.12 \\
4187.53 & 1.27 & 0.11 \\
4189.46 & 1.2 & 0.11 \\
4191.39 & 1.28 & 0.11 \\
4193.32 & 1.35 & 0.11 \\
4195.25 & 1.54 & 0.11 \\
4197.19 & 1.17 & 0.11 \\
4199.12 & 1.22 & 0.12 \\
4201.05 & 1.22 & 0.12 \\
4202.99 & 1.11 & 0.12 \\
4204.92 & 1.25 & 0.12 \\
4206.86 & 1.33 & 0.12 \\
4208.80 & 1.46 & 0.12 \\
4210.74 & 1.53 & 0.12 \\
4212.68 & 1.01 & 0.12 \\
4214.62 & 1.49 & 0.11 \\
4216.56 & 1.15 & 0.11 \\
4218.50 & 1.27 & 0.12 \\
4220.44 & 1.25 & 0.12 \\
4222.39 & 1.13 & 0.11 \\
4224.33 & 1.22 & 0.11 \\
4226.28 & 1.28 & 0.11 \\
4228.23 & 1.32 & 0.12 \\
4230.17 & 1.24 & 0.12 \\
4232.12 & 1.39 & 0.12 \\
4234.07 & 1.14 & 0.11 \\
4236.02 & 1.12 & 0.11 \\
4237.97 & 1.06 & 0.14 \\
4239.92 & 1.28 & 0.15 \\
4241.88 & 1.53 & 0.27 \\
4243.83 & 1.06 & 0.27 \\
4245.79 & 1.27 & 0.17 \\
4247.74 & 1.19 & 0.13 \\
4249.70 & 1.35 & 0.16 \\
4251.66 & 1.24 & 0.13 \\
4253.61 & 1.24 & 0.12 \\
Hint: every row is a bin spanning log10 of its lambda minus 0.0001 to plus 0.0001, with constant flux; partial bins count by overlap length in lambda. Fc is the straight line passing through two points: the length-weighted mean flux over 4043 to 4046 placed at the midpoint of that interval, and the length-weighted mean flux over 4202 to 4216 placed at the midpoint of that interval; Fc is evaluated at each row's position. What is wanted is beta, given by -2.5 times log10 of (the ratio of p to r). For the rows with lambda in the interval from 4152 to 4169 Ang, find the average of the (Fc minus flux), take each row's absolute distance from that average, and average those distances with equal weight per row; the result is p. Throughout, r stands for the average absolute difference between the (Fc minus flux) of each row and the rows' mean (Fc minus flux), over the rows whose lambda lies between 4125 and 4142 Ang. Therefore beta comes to -0.3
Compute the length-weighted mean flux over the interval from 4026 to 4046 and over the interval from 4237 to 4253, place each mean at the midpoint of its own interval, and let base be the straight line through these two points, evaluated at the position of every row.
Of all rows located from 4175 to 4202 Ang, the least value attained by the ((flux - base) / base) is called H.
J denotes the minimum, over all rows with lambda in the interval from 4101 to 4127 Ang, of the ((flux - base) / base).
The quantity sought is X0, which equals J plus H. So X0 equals -0.355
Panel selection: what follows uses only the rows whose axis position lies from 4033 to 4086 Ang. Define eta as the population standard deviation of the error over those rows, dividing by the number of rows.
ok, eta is 0.020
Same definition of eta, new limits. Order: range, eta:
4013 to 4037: 0.028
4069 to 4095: 0.023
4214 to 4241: 0.012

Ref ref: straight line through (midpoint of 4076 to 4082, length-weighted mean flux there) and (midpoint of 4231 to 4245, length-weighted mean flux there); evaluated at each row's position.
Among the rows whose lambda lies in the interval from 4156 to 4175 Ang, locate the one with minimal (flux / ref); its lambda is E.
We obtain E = 4168.29 Ang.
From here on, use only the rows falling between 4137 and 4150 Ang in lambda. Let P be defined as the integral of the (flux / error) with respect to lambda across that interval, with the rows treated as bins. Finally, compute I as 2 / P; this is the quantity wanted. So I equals 0.0132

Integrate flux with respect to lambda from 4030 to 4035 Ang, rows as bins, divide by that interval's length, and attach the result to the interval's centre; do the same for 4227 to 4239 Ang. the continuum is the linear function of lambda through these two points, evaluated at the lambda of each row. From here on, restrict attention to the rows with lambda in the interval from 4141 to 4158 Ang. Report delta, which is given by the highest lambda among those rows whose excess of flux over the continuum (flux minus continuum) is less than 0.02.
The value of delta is 4152.96 Ang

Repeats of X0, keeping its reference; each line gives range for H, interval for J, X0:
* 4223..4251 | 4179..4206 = -0.285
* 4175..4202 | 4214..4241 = -0.267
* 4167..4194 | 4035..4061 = -0.283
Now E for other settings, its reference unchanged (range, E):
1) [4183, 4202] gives 4197.19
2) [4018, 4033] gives 4021.22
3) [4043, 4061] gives 4050.96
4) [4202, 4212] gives 4202.99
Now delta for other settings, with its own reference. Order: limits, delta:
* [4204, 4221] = 4216.56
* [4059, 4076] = 4069.66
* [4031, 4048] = 4045.37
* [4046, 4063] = 4060.30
